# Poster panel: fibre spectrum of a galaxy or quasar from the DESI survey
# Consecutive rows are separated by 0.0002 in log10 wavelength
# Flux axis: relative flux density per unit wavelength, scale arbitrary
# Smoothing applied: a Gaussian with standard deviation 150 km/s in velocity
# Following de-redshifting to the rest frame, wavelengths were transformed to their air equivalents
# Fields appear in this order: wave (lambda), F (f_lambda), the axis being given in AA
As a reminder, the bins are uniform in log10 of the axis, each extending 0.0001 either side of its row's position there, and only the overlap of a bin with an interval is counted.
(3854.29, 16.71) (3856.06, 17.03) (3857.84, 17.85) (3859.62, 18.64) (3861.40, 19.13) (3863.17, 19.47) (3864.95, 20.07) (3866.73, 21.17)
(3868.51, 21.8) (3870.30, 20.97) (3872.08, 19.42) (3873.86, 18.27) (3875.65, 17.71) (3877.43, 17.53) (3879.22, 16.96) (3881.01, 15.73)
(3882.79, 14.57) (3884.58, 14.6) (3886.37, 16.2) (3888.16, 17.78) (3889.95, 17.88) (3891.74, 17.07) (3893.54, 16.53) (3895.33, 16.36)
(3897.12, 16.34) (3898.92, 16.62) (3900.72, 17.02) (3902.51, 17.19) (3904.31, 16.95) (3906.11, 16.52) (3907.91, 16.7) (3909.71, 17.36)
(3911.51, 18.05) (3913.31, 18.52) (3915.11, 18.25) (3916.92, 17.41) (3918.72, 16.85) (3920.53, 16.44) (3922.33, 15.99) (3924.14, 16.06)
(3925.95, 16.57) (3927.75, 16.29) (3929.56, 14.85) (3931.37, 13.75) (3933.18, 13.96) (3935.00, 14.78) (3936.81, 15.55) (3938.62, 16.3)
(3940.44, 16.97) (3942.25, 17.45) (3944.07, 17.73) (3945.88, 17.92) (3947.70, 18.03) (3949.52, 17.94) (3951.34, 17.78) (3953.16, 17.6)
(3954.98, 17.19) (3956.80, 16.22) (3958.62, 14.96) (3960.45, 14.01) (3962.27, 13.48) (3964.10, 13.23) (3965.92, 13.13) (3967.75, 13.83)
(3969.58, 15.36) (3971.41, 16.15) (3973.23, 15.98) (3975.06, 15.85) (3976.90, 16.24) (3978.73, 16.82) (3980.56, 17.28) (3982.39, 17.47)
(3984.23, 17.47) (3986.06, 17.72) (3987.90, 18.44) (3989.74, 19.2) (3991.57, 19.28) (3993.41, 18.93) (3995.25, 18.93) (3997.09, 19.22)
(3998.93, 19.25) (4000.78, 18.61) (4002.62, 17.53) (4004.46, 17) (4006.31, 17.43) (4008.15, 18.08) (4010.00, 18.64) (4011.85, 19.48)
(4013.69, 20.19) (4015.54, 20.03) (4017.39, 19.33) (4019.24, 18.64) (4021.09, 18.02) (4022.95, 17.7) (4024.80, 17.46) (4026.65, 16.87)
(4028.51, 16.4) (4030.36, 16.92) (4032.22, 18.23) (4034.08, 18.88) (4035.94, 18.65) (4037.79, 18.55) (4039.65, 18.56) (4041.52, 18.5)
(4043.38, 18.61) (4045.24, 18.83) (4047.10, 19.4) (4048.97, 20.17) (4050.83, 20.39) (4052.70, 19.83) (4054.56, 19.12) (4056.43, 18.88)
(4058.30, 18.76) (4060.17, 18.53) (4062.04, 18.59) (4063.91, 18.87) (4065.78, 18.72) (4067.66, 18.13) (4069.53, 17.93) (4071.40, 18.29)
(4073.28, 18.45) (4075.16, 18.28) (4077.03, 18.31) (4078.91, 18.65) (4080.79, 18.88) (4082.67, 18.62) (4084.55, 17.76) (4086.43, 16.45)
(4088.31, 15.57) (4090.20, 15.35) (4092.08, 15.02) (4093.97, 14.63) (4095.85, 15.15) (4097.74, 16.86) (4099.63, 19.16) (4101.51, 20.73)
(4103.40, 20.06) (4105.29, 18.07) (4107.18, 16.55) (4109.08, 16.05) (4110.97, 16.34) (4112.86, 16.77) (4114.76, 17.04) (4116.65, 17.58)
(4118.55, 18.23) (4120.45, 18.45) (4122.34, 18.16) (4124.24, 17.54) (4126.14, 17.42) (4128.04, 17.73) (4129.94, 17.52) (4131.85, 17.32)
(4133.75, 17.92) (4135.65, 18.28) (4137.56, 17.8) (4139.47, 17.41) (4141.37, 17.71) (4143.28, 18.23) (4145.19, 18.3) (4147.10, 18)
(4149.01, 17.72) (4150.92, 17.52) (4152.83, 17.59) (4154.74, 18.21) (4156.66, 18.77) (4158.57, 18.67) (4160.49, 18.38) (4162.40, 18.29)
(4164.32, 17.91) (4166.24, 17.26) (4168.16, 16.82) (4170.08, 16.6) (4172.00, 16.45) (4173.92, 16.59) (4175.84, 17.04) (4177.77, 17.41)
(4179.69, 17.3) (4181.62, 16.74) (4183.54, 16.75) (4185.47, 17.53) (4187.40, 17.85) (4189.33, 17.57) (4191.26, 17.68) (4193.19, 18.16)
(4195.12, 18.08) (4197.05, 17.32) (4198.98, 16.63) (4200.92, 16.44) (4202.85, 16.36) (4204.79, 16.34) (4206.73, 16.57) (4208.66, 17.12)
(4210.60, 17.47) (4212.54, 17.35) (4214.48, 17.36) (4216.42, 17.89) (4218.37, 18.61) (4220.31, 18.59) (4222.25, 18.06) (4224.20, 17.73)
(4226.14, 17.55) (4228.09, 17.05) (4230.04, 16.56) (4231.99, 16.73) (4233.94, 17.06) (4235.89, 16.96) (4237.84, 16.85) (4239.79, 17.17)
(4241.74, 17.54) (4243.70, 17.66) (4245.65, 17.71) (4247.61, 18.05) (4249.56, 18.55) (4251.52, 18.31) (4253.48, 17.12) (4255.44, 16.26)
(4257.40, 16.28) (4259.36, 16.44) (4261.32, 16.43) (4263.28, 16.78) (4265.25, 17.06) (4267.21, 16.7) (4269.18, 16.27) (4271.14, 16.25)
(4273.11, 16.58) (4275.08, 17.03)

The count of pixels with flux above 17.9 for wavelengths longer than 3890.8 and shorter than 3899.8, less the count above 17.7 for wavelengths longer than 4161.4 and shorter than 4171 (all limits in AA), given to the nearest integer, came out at -2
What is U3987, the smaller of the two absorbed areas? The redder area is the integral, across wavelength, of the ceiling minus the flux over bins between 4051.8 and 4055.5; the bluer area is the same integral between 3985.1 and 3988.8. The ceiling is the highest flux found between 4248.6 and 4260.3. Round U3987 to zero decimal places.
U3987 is -3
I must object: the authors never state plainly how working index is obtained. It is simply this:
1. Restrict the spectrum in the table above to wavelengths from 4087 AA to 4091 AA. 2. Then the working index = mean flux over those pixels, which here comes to 15.5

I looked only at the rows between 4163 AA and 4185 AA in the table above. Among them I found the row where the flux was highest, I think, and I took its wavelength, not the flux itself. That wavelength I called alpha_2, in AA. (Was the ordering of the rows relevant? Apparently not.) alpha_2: 4164.32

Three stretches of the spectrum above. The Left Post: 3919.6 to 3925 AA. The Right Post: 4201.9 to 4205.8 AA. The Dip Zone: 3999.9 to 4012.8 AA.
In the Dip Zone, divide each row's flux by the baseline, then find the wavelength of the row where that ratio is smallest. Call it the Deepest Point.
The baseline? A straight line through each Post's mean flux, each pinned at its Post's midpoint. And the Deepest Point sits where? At 4004.46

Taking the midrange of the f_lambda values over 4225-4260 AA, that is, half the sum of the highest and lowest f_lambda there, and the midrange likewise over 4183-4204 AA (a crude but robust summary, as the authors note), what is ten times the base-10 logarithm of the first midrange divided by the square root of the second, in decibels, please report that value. 6.22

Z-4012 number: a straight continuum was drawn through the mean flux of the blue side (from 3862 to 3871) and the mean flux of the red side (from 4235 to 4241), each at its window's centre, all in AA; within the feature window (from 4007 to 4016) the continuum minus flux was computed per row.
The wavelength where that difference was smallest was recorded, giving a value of 4013.69 AA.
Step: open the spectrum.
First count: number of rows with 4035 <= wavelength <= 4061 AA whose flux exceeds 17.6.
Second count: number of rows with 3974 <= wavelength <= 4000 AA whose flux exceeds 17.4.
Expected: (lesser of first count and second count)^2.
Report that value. 100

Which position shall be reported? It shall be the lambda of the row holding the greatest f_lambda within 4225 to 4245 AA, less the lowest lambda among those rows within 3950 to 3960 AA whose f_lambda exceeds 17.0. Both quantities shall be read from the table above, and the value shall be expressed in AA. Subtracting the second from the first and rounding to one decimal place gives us 292.4 AA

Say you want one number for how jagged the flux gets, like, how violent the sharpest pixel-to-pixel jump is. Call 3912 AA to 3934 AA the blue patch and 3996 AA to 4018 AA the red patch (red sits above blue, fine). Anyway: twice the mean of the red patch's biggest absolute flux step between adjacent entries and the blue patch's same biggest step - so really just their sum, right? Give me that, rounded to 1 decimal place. 2.5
